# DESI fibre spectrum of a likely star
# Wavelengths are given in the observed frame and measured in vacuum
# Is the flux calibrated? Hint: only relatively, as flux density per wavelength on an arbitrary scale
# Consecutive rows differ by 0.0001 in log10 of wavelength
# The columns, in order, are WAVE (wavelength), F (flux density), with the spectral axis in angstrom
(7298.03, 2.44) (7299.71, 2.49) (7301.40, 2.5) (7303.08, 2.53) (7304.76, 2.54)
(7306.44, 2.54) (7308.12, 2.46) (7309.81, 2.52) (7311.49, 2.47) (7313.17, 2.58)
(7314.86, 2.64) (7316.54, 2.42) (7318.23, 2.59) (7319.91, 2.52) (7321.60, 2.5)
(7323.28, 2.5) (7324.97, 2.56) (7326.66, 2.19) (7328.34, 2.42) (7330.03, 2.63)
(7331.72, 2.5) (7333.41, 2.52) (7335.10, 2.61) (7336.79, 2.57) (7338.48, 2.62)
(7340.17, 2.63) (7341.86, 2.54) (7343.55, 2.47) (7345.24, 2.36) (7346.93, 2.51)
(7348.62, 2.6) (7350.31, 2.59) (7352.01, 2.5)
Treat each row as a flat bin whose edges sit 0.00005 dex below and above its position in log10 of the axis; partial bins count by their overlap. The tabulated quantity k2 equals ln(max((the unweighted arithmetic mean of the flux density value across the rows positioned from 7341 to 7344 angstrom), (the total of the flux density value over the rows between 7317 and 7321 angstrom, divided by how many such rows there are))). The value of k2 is 0.938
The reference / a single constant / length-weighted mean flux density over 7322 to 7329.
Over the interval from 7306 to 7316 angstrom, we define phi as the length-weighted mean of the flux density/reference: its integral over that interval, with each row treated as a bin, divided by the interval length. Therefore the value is 1.04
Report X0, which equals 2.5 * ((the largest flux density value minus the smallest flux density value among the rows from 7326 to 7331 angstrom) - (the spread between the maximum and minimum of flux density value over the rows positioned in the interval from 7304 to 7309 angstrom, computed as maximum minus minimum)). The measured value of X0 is 0.900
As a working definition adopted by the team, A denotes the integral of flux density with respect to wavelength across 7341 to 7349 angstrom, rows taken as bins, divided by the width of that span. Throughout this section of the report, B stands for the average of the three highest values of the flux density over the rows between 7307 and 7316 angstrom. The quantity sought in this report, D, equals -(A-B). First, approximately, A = 2.49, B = 2.58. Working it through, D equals 0.09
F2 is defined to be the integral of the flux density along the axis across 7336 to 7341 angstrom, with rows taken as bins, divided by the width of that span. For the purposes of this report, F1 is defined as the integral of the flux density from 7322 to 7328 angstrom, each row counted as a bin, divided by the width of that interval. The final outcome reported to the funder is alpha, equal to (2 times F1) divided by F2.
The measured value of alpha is 1.86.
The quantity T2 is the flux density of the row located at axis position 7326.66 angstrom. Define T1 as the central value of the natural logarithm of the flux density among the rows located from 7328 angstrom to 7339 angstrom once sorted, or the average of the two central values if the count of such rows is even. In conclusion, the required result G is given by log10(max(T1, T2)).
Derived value 0.340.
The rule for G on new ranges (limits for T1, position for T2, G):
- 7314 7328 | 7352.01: 0.398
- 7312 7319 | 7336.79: 0.410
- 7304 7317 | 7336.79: 0.410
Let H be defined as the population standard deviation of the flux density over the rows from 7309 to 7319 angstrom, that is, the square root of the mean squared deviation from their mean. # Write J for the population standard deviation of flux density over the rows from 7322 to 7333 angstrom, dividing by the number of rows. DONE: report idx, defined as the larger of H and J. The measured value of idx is 0.139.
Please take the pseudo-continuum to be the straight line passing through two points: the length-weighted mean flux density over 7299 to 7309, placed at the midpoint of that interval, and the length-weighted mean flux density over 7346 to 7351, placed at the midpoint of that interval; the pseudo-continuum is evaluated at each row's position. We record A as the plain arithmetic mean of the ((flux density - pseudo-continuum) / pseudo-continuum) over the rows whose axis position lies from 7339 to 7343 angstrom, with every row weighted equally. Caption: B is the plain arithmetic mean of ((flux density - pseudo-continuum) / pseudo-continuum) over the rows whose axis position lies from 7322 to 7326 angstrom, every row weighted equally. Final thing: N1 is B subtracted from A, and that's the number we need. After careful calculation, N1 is 0.013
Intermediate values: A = 0.011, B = -0.0016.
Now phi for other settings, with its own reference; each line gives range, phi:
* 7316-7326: 1.04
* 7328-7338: 1.05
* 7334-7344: 1.06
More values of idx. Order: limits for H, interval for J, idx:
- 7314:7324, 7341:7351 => 0.081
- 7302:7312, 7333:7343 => 0.041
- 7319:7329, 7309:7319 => 0.123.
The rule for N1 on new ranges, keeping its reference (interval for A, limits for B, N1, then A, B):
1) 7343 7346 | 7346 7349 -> -0.053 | -0.057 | -0.0037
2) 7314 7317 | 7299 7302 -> 0.006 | 0.003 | -0.0035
